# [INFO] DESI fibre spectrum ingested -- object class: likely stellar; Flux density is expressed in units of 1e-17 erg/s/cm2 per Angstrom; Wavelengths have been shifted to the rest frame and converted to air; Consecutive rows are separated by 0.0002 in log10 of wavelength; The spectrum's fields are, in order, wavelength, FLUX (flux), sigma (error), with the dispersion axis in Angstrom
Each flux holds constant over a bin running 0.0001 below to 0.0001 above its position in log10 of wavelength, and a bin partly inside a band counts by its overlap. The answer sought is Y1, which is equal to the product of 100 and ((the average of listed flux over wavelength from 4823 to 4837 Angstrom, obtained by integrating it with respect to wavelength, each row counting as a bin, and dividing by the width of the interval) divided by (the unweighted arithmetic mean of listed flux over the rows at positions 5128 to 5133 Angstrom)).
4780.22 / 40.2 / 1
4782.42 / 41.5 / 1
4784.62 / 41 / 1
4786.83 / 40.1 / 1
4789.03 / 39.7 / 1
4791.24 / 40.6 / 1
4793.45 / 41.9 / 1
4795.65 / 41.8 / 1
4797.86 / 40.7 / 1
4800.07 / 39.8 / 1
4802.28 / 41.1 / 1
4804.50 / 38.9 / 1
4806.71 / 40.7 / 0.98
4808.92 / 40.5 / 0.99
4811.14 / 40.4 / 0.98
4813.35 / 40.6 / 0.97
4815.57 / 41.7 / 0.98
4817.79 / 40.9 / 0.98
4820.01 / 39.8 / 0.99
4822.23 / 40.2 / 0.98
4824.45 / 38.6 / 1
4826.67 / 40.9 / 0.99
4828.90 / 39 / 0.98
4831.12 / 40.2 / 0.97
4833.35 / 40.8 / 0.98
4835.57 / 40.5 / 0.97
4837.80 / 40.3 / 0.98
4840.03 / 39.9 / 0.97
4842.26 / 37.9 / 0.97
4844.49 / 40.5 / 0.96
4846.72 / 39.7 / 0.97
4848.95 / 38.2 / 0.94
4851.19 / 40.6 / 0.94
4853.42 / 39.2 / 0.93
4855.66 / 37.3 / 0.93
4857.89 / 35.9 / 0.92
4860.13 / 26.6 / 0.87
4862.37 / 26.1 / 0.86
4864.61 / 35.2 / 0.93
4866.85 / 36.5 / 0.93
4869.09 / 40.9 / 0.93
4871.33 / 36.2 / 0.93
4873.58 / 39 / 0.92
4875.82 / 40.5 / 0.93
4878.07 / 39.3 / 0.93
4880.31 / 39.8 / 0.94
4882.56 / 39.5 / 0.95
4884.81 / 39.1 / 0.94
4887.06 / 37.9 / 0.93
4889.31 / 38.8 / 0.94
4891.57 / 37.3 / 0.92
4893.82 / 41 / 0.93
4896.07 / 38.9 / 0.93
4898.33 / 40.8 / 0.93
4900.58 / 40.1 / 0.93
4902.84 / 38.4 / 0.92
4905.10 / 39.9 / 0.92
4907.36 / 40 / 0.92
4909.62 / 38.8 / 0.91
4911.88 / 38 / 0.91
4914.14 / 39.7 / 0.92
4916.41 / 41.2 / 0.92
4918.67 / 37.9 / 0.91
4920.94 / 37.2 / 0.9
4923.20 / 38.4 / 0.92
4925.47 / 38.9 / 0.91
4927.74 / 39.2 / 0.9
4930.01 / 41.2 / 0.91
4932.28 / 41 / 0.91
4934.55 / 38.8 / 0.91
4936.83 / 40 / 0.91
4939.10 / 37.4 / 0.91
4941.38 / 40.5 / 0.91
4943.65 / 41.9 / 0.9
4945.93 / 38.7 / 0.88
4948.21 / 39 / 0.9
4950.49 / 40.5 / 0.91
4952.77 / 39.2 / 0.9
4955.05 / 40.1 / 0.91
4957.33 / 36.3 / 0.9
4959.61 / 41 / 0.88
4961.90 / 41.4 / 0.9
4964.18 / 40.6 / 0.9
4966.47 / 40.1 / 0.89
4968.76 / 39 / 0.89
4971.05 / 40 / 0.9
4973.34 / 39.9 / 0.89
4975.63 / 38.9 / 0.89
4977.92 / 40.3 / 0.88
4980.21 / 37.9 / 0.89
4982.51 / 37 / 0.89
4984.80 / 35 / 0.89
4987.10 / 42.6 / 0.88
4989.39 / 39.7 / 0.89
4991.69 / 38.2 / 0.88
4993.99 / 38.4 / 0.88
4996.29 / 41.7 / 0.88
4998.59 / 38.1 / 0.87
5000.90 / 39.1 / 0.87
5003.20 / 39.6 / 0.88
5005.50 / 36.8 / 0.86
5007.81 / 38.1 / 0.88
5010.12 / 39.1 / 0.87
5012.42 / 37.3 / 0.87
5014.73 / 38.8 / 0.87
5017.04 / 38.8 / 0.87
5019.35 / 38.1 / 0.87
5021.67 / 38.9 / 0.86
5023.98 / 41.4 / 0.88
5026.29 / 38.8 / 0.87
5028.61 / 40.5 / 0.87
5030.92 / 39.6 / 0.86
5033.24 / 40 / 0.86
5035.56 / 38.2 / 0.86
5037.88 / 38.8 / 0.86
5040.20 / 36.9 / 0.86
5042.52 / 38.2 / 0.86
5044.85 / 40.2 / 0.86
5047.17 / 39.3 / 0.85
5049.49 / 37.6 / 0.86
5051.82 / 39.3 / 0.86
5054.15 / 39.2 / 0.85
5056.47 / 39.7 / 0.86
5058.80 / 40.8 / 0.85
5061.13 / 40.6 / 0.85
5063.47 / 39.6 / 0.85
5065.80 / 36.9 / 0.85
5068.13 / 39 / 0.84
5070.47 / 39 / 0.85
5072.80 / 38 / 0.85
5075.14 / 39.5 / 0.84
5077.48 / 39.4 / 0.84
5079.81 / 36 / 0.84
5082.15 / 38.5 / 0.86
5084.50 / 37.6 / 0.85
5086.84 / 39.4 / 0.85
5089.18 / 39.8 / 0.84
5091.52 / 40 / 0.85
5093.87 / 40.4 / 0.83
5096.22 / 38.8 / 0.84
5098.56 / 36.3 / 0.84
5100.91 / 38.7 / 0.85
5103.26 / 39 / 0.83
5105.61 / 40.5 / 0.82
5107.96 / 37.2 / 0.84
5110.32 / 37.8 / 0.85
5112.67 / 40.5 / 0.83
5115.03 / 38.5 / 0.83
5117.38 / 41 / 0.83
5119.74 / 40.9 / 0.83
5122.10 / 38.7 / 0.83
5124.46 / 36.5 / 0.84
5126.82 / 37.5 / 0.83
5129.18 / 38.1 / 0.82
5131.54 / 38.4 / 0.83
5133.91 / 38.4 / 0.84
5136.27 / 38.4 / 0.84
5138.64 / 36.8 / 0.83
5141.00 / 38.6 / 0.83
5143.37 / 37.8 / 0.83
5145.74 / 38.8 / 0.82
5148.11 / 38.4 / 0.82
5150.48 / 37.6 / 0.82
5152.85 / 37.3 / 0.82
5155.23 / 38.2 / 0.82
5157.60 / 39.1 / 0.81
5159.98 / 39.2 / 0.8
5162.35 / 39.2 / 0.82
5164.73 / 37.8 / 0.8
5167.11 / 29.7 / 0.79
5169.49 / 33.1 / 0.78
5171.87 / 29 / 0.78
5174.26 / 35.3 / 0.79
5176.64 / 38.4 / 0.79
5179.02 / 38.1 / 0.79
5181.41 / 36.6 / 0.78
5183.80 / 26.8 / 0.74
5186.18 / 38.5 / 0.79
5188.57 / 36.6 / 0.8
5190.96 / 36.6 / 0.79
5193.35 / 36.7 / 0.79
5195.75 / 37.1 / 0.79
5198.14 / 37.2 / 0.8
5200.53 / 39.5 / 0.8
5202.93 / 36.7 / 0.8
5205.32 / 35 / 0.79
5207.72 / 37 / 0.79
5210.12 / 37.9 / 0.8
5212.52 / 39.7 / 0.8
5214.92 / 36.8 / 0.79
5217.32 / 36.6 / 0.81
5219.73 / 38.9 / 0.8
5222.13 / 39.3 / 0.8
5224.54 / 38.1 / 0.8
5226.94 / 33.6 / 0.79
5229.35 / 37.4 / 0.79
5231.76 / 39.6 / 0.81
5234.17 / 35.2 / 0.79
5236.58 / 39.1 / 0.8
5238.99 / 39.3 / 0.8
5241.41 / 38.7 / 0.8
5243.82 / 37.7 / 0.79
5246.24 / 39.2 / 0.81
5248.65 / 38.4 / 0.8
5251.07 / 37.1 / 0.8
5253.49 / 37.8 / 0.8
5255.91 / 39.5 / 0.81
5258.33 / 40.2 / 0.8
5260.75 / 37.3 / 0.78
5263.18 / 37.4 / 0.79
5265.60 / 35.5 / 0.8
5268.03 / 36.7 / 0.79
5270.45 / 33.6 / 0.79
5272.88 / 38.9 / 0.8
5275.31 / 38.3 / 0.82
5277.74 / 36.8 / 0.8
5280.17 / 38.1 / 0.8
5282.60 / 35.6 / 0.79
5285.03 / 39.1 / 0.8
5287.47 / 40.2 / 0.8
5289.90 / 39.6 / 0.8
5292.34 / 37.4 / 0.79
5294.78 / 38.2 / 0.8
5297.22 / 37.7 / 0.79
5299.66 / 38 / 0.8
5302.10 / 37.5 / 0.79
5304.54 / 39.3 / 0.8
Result 105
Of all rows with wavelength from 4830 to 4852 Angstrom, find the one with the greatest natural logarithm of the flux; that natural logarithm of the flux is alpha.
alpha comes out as 3.71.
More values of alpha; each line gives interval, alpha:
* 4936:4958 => 3.74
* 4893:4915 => 3.71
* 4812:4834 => 3.73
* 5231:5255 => 3.68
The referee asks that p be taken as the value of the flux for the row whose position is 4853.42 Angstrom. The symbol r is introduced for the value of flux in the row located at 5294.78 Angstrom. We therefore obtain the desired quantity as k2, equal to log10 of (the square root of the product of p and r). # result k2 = 1.588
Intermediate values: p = 39.2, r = 38.2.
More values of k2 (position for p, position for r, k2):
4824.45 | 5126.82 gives 1.580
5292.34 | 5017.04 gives 1.581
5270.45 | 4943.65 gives 1.574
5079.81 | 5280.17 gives 1.569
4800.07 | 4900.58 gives 1.602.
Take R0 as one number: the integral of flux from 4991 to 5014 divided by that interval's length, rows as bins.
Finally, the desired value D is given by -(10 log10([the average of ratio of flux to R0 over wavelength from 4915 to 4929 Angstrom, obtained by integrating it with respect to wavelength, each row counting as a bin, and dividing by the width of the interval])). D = -0.02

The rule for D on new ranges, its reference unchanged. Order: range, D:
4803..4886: -0.01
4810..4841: -0.18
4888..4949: -0.08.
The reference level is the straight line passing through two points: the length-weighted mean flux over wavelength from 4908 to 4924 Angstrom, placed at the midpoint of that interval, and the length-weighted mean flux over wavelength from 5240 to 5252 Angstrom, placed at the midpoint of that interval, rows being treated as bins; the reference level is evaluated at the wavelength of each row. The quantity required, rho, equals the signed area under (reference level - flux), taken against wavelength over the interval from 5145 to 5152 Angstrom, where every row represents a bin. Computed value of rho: 2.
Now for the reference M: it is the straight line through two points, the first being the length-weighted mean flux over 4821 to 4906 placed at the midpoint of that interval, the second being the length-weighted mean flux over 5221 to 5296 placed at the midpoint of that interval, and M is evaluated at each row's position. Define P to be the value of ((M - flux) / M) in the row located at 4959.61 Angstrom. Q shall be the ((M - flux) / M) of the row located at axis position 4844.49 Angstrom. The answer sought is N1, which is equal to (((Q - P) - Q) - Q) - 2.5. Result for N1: -2.377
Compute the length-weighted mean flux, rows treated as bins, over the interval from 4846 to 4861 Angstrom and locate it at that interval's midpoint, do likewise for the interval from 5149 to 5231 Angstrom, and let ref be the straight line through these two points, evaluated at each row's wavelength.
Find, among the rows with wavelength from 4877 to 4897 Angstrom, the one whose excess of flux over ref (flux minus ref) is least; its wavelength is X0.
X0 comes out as 4891.57 Angstrom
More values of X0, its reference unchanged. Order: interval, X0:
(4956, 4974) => 4957.33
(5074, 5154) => 5079.81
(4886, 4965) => 4957.33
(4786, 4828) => 4824.45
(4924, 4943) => 4939.10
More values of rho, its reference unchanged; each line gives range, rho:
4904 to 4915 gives -5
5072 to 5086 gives 5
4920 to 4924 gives 4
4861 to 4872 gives 46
